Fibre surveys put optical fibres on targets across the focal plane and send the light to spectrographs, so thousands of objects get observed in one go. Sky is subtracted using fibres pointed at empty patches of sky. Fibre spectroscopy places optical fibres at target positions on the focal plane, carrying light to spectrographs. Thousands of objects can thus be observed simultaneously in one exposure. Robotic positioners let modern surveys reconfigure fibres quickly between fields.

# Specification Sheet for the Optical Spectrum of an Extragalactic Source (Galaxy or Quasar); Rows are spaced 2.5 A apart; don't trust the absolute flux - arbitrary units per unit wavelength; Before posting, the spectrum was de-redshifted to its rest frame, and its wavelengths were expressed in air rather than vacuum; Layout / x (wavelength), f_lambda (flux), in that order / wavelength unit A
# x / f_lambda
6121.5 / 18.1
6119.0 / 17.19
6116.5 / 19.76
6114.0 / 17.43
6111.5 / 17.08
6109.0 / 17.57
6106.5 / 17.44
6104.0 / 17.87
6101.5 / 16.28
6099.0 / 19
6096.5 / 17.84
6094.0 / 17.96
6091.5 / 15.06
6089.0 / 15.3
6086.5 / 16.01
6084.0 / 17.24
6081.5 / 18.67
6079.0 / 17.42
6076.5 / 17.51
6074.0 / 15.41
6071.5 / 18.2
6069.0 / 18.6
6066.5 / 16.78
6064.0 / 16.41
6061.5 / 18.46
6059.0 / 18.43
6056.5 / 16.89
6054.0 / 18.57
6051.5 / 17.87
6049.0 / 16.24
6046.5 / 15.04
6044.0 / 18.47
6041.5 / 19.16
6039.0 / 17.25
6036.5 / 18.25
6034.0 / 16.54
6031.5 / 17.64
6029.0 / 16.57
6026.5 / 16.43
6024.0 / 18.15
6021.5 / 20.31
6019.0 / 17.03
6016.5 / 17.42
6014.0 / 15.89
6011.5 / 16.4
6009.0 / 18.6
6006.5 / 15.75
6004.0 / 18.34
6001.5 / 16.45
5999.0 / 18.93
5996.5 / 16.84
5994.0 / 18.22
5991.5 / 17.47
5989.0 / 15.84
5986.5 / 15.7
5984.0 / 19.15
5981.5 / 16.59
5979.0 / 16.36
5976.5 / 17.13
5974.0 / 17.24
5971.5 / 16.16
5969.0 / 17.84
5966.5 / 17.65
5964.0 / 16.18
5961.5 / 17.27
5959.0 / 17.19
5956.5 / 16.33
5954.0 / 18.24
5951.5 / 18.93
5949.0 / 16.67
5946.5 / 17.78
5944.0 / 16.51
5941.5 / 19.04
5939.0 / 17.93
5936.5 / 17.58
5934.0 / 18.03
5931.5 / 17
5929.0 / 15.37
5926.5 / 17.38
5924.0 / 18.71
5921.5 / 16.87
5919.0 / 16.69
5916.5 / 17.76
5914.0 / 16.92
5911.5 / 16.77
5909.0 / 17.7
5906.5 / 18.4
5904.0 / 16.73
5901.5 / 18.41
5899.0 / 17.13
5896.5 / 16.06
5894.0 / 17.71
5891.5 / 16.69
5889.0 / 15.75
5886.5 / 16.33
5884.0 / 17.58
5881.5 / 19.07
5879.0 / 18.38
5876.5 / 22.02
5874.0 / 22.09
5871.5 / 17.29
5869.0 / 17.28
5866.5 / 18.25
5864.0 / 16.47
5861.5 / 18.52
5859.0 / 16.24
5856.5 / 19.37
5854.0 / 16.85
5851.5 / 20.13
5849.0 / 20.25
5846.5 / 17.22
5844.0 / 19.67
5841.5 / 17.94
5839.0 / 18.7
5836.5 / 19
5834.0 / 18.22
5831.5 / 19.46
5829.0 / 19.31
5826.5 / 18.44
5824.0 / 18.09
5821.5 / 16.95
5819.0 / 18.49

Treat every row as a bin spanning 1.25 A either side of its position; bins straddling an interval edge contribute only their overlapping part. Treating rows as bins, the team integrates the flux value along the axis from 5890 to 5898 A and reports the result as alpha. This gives 134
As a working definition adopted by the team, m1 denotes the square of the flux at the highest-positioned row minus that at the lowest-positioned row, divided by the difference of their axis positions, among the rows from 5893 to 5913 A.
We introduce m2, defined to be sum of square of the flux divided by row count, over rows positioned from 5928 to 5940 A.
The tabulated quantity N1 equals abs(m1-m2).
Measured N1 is 298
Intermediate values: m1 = -2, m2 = 296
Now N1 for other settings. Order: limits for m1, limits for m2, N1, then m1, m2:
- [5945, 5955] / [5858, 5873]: 299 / 2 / 301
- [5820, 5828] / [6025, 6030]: 262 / 11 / 272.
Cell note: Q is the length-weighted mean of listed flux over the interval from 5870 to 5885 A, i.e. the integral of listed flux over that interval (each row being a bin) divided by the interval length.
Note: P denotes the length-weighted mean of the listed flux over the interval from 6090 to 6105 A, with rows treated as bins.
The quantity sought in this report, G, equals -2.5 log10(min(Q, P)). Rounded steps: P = 17.3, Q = 19.4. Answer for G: -3.09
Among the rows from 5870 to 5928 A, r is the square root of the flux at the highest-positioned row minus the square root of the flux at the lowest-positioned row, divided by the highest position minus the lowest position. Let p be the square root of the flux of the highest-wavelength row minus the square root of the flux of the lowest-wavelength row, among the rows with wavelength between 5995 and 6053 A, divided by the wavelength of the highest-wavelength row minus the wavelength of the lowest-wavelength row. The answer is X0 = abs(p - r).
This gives 0.0021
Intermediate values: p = 0.0022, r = 0.0002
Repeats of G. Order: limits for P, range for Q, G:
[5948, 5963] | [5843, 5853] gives -3.10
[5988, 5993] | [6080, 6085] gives -3.06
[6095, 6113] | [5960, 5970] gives -3.09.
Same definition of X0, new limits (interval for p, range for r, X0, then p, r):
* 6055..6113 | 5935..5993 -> 0.0007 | 0.0004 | -0.0002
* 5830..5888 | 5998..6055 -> 0.0060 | -0.0067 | -0.0008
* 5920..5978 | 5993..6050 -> 0.0049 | 0.0006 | -0.0043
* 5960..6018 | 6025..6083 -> 0.0045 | 0.0003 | 0.0049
